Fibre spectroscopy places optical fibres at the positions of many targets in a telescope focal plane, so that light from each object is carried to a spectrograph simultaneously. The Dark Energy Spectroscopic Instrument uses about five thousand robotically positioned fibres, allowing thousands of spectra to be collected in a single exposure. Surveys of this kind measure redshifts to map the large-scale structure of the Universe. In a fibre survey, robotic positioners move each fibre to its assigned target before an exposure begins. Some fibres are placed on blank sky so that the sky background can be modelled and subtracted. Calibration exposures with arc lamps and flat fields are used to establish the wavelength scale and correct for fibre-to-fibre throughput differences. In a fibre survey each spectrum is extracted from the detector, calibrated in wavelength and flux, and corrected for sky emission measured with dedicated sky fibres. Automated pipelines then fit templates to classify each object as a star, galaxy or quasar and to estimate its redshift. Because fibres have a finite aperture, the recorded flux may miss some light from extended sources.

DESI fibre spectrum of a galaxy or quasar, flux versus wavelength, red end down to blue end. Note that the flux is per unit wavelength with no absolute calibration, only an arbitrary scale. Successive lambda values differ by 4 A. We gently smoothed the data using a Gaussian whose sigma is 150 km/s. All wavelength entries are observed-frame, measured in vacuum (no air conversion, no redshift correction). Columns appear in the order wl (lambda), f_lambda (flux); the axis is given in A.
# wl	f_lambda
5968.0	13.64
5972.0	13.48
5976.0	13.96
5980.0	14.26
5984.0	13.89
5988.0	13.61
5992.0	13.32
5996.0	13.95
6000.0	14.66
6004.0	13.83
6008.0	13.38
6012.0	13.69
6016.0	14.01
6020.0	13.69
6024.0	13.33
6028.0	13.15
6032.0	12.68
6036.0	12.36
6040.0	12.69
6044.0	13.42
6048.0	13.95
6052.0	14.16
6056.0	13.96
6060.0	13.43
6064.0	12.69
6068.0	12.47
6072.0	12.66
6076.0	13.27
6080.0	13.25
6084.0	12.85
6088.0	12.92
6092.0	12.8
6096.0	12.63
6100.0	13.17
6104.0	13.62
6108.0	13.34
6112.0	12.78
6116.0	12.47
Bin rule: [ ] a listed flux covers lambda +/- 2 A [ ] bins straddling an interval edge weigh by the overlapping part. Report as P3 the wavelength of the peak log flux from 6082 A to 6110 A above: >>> 6104.0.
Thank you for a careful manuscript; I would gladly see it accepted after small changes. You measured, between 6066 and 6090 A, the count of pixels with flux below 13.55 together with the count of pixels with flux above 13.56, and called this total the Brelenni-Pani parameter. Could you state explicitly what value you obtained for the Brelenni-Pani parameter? 6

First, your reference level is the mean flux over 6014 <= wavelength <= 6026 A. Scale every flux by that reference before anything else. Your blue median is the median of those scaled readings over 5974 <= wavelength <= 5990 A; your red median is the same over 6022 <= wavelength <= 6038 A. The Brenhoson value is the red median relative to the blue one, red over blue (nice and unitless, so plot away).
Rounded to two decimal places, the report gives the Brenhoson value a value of 0.93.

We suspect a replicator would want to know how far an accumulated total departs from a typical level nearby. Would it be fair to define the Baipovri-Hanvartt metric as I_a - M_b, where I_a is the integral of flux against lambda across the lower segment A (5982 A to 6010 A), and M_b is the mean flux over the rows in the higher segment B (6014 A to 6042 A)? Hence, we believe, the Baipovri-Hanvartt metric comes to 373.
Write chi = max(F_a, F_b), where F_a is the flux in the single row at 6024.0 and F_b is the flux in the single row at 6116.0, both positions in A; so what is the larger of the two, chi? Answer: 13.3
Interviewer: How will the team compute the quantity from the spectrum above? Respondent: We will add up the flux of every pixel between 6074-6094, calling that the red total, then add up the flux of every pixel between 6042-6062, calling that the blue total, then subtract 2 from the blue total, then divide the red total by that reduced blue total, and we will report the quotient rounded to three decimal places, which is 0.973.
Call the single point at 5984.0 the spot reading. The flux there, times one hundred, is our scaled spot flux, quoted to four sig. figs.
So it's 1389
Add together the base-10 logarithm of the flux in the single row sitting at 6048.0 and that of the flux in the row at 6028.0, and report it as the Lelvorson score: 2.263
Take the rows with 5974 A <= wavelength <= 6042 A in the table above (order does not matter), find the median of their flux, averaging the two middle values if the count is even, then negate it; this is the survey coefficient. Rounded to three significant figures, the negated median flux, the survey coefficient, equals -13.7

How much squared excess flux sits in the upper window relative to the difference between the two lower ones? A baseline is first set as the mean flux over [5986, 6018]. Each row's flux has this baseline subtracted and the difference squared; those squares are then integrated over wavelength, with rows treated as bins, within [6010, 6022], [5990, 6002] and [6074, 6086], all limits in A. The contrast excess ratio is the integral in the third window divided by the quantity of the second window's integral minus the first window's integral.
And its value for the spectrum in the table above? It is 1.6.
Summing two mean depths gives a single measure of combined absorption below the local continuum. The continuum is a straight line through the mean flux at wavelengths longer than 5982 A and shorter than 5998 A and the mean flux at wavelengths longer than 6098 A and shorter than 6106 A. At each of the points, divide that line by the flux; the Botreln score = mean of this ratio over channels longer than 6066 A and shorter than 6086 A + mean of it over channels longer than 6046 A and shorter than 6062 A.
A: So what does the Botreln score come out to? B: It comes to 2.02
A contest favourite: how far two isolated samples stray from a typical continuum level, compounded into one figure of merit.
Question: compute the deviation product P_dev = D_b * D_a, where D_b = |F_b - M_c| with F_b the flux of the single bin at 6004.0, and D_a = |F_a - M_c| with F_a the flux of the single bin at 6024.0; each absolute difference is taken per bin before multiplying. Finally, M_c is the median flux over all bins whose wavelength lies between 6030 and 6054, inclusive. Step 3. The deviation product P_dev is 0.21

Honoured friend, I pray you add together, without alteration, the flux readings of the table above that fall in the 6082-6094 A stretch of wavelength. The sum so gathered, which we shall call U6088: 38.6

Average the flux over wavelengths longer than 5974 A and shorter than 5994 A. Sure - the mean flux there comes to 13.8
